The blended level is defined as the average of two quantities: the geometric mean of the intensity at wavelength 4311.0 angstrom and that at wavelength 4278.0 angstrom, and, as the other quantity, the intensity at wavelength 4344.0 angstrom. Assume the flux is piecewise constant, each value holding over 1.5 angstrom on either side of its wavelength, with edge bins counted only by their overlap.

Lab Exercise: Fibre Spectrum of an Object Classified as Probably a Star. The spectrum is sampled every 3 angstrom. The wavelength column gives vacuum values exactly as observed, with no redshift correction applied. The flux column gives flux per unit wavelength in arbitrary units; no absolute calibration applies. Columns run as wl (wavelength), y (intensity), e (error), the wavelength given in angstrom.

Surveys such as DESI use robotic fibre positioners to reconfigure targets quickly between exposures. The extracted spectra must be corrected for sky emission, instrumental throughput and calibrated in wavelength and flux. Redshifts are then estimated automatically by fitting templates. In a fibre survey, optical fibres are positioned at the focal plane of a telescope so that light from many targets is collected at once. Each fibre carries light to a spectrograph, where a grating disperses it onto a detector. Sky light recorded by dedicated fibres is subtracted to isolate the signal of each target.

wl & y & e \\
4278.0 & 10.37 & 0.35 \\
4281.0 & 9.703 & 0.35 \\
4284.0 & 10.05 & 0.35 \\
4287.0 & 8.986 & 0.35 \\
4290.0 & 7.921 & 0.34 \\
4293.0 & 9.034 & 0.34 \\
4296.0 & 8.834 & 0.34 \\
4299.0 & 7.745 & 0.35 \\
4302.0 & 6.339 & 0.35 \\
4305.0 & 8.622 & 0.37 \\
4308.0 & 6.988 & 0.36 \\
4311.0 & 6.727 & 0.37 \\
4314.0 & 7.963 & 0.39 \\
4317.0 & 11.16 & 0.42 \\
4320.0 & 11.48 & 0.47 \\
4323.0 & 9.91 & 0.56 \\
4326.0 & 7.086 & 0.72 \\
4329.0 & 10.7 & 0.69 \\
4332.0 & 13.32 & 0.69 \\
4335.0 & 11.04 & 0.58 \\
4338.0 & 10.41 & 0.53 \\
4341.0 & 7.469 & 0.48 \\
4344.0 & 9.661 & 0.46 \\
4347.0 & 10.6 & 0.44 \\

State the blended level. 9.0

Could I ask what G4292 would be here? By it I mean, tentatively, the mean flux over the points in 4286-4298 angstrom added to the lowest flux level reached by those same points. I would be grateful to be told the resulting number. 16.6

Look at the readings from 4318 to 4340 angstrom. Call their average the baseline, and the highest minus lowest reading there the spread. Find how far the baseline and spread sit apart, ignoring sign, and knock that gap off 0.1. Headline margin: -4.2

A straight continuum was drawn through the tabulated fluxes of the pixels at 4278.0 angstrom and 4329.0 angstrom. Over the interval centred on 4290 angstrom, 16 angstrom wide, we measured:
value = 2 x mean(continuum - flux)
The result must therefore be 3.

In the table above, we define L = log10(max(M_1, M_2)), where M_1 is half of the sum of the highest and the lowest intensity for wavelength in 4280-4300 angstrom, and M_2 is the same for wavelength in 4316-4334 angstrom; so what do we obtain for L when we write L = 1.01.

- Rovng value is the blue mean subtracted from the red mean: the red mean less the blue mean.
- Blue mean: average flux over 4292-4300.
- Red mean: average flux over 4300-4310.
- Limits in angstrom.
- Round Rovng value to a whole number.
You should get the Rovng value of -1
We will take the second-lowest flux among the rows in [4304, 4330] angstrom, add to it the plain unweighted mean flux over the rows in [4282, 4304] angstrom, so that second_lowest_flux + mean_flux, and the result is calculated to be 15.4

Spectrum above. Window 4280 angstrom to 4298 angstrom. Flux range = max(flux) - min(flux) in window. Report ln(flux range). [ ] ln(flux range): 0.76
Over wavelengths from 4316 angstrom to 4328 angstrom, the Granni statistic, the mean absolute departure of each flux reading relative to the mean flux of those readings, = 1.4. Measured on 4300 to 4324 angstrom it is 1.7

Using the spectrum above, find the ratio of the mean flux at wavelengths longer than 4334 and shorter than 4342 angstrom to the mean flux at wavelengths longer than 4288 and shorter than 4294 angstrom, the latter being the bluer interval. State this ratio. 1.14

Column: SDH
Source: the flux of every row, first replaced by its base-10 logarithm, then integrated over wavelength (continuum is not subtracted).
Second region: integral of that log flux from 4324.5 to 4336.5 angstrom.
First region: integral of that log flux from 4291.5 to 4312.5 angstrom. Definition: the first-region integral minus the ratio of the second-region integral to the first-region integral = 18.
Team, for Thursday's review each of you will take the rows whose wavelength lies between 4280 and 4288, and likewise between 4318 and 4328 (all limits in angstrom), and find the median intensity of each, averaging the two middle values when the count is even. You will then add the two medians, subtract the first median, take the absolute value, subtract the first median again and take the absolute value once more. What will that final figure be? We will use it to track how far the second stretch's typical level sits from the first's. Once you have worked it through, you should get 0.21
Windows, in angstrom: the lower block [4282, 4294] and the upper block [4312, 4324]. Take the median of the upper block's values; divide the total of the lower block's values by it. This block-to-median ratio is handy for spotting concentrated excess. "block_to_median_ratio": 3.42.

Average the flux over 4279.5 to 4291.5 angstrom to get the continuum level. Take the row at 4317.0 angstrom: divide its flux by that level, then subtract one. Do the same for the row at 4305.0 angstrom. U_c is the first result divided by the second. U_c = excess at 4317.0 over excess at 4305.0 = -4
